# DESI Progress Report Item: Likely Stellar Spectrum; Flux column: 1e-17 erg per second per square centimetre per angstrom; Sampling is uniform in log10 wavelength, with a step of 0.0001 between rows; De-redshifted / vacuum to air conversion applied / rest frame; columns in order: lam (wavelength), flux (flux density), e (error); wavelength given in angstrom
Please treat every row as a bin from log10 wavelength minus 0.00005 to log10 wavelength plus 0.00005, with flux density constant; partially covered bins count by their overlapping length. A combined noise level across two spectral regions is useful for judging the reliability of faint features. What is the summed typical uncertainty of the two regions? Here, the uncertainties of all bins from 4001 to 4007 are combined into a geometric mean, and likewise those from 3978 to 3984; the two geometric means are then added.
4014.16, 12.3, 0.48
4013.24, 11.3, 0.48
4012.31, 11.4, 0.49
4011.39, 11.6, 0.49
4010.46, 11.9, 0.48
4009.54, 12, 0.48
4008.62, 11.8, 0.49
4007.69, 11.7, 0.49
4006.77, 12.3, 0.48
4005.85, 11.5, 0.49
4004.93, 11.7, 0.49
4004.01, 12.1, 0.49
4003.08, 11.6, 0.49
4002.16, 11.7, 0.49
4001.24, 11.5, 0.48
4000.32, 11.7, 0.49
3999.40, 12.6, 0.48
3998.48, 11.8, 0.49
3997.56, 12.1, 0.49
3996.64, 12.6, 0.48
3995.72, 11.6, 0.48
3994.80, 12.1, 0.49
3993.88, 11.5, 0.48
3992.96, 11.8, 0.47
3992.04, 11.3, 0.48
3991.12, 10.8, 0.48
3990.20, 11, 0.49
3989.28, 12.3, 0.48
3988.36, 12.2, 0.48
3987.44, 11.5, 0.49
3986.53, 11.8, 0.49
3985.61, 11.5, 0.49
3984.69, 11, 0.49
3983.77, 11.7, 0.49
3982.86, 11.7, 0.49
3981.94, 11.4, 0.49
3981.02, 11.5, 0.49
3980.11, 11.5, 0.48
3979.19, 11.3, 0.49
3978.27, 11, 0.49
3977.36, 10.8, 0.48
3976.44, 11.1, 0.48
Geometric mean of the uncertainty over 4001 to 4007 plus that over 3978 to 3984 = 0.976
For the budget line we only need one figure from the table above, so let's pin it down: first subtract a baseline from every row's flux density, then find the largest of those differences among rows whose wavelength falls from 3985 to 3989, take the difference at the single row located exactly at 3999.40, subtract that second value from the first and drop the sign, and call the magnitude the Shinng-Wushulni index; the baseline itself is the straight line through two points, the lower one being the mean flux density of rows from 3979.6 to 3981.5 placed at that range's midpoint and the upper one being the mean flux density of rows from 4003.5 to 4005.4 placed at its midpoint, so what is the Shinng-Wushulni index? 0.2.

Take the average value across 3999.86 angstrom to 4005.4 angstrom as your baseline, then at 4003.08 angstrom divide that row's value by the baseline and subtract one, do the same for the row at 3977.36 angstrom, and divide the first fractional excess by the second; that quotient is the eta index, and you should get 0.1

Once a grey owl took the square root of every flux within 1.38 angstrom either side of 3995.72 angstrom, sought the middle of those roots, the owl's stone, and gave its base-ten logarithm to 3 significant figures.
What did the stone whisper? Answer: 0.541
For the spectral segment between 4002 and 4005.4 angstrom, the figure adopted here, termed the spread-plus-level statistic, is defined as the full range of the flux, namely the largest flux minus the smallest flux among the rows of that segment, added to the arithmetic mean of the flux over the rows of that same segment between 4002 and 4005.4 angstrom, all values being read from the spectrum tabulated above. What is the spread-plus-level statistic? 12.3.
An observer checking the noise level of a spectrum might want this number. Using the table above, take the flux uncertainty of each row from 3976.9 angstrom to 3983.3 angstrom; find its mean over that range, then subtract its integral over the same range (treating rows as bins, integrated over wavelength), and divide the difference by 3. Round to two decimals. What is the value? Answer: -0.88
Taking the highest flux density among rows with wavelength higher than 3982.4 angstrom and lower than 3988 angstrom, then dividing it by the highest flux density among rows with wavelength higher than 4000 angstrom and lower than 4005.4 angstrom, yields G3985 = 0.98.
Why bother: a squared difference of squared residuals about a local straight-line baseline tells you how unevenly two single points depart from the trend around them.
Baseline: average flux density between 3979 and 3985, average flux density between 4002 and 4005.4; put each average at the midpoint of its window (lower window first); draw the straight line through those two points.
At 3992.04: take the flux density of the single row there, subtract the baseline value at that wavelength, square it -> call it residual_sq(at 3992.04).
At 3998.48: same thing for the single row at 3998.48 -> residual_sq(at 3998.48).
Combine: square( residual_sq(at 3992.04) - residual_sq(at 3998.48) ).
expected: 0.01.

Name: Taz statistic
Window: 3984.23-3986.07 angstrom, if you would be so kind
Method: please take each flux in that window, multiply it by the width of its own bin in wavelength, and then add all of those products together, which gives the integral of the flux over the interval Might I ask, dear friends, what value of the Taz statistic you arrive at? 20.6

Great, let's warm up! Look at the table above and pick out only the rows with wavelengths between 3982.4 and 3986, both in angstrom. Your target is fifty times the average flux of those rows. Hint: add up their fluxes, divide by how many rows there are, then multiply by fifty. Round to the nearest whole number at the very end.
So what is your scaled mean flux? 574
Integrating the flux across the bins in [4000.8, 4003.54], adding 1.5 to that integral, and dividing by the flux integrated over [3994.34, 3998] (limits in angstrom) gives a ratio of 0.75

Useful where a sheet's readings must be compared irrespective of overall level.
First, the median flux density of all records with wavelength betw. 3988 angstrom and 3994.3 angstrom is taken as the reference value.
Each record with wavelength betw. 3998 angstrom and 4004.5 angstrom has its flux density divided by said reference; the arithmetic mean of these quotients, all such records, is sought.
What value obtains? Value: 1.03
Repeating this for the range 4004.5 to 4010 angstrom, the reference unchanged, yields 1.03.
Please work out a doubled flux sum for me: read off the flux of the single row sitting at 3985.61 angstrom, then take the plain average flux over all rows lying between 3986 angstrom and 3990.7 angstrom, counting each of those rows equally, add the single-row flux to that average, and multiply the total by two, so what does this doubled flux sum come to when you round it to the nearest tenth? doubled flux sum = 46.5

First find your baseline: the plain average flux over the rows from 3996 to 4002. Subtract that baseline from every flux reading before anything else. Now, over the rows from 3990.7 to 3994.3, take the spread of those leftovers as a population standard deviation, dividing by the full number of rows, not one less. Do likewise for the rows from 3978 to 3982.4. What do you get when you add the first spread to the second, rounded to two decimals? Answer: 0.55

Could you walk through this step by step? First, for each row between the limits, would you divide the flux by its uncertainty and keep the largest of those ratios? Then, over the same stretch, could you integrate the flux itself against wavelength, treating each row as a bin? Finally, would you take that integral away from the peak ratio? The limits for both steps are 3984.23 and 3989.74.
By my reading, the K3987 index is -38.9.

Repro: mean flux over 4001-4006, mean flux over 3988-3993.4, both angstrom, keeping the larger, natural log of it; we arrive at 2.46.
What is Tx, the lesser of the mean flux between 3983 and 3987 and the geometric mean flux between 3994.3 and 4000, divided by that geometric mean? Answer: 0.95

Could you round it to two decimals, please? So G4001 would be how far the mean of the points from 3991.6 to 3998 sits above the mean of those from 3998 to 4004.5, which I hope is 0.00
